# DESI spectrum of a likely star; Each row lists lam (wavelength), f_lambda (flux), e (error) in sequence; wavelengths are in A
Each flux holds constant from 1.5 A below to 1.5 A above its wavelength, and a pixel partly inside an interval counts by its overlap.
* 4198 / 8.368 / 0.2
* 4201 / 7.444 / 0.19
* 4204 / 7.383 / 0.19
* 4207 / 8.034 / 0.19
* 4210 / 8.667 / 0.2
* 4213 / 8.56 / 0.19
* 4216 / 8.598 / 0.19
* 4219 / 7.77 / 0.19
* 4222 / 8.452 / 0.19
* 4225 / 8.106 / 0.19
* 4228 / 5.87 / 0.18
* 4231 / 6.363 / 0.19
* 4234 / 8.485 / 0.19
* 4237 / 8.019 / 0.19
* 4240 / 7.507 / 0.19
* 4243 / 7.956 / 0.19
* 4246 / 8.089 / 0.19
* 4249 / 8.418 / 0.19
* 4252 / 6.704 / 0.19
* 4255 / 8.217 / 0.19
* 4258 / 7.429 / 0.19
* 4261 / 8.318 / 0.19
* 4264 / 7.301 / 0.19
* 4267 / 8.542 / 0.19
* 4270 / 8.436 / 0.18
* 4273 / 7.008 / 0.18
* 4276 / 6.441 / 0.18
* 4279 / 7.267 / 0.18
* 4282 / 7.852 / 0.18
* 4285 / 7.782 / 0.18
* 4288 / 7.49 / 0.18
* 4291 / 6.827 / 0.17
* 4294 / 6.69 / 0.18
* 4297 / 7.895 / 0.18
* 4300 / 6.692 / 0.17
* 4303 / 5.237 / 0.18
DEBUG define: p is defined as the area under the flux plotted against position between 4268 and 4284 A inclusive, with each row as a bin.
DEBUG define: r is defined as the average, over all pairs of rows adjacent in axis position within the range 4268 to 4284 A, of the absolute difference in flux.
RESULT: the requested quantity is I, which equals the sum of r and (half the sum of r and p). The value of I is 61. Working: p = 119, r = 0.85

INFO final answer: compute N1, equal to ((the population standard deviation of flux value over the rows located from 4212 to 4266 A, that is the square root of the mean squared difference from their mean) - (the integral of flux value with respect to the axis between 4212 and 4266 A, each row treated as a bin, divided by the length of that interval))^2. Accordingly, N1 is 49.2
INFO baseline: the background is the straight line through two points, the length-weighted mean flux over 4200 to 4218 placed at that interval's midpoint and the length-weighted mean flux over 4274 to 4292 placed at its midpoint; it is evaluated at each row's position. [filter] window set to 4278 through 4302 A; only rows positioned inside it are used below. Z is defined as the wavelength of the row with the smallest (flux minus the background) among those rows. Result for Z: 4294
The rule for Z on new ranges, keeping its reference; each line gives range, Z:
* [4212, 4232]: 4228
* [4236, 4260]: 4252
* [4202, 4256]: 4228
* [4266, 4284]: 4276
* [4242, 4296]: 4252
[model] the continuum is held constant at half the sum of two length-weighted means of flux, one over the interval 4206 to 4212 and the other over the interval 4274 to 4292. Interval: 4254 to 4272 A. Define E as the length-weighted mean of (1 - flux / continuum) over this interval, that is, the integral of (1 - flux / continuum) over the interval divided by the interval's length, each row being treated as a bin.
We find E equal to -0.02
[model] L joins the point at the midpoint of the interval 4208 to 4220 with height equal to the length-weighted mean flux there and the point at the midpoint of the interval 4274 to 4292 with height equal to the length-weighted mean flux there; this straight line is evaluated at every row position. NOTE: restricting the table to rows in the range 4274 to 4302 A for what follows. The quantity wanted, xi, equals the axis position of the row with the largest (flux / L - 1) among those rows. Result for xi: 4297 A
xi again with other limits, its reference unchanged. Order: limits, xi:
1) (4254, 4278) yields 4267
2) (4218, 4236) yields 4234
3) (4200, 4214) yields 4210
